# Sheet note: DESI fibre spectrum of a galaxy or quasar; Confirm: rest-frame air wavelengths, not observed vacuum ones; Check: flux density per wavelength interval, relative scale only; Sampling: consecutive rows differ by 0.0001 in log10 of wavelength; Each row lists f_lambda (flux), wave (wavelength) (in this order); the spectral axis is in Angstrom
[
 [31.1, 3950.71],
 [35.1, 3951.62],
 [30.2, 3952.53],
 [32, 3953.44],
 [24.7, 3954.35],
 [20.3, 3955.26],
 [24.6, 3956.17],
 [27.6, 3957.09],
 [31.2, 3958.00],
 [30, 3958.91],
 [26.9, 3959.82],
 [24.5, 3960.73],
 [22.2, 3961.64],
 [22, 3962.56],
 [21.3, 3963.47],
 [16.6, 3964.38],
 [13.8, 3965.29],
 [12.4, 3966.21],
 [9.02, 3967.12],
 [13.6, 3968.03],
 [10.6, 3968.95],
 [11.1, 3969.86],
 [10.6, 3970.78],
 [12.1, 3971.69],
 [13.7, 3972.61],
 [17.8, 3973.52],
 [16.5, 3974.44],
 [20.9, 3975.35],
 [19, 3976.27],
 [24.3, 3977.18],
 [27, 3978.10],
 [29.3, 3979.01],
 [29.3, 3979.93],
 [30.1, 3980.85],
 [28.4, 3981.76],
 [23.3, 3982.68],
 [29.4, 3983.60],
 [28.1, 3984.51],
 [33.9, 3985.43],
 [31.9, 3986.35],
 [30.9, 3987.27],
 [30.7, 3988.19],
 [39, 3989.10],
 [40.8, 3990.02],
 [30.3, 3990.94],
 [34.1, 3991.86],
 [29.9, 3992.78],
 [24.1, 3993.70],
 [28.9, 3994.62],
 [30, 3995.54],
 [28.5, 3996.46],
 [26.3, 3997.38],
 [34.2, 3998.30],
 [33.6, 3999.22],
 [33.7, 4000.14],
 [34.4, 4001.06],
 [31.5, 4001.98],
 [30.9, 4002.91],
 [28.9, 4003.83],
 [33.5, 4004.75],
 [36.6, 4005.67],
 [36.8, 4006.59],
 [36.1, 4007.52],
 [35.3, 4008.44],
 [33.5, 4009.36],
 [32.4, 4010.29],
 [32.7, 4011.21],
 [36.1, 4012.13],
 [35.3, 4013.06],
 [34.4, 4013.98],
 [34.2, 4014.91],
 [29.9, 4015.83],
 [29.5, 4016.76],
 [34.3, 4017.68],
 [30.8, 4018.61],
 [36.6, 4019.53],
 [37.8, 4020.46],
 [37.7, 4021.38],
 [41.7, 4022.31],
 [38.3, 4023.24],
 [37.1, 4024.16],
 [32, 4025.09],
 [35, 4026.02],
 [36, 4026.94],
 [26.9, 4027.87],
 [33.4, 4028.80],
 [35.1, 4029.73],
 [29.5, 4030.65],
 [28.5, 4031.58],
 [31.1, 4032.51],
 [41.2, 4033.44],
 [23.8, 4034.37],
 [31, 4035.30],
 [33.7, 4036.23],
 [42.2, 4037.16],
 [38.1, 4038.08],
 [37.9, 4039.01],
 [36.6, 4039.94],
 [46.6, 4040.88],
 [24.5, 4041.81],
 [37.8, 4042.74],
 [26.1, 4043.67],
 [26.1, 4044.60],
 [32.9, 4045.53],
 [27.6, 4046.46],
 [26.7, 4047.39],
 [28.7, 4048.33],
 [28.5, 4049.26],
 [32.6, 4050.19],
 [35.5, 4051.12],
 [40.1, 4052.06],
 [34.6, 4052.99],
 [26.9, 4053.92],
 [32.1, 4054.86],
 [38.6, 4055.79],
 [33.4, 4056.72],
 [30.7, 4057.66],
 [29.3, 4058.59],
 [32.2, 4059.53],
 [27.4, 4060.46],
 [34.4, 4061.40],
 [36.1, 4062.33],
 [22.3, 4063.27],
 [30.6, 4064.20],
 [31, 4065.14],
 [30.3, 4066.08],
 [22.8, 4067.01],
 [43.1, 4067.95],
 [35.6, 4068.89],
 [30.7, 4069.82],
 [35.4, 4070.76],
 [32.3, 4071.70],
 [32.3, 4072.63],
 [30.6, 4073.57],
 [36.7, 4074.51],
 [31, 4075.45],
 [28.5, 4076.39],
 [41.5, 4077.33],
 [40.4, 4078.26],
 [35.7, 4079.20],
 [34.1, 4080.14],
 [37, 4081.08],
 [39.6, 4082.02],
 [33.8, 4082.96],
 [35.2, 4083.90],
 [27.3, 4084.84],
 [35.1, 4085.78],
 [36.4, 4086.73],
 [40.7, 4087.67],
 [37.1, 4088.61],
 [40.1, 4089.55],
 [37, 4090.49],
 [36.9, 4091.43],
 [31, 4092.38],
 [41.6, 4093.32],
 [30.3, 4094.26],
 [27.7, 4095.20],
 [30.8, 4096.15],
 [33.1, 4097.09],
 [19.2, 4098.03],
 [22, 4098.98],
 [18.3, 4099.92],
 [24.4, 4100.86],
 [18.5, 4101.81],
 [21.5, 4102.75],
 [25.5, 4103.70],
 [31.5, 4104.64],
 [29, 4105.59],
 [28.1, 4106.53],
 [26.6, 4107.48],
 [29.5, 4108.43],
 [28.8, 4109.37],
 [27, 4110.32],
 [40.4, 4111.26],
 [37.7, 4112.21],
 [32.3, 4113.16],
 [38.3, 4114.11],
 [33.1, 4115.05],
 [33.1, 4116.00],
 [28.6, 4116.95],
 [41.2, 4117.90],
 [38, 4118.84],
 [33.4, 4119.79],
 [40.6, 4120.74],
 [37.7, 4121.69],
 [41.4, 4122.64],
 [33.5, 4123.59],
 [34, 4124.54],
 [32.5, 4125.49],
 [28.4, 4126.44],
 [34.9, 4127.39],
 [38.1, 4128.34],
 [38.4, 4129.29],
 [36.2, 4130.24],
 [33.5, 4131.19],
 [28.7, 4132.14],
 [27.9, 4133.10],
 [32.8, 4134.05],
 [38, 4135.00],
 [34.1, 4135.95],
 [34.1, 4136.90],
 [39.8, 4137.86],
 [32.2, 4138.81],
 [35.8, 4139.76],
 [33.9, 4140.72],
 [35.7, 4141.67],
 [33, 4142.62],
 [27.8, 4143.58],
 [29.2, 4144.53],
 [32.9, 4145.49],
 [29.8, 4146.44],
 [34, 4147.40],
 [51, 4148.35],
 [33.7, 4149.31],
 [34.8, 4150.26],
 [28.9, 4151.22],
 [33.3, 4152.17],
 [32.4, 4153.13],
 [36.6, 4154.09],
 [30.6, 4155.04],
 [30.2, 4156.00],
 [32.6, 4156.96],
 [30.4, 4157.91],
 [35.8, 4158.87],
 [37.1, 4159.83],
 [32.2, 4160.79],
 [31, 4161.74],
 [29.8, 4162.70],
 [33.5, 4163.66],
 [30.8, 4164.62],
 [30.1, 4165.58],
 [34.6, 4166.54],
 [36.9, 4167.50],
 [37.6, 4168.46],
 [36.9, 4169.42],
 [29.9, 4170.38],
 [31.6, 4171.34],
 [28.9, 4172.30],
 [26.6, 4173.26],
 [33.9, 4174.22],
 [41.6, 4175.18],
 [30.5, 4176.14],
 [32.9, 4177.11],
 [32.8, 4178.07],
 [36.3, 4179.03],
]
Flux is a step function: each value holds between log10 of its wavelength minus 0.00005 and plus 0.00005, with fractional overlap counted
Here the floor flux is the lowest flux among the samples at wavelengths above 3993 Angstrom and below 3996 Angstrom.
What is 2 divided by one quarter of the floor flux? 0.332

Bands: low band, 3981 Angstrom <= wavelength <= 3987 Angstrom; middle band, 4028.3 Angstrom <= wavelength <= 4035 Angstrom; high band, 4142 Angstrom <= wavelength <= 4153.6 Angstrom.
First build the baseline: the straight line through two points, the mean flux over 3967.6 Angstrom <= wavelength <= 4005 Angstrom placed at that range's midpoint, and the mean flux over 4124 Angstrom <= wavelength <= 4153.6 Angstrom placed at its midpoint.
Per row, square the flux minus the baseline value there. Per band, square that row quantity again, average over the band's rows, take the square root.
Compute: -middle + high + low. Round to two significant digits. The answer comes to 46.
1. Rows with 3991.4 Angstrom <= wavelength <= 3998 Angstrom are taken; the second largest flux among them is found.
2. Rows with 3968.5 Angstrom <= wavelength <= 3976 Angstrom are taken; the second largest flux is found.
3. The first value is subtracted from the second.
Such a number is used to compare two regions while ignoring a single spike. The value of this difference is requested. -12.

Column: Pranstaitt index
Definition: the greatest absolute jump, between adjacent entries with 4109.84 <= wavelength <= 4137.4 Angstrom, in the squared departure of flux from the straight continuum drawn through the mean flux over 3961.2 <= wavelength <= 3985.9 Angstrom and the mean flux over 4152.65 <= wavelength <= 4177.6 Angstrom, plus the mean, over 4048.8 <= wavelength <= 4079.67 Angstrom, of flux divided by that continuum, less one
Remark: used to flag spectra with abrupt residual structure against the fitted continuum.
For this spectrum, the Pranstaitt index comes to 130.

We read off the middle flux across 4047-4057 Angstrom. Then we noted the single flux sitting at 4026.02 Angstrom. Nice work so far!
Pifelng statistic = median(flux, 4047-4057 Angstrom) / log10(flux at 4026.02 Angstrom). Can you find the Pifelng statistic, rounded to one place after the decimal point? 21.1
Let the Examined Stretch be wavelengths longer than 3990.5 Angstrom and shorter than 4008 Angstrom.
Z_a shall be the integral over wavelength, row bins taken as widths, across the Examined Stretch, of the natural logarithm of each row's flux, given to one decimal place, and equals 60.4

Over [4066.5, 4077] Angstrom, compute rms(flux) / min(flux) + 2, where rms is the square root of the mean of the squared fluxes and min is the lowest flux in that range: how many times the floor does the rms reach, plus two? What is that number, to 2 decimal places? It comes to 3.45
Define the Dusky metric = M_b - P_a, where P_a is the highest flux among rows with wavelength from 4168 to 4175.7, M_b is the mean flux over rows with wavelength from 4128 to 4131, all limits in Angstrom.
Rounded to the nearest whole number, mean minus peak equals -4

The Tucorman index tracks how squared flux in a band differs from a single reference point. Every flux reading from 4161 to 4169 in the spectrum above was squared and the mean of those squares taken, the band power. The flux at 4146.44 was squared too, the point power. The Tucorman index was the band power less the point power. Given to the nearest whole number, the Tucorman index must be 212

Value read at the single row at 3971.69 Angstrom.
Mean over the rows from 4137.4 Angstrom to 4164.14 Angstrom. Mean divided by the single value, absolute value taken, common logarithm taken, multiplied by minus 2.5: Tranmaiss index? -1.1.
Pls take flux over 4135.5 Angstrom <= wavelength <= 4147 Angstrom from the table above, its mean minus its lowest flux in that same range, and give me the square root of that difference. 2.32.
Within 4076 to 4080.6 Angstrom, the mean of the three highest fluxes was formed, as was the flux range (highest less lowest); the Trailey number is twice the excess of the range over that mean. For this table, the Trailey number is -52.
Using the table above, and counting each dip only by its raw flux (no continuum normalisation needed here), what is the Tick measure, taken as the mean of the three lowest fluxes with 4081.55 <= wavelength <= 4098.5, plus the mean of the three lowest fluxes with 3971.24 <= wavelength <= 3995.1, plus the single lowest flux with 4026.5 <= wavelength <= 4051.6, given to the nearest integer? 63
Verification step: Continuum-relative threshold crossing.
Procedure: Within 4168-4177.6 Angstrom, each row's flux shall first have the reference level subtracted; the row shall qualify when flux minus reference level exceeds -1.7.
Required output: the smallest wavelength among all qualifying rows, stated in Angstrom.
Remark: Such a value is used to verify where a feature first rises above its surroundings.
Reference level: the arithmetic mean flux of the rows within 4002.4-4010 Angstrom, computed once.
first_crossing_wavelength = 4168.46 Angstrom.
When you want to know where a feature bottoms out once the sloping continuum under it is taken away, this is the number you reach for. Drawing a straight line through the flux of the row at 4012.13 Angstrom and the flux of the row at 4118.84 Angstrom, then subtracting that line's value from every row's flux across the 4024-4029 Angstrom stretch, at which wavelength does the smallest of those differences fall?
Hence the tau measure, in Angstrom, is 4027.87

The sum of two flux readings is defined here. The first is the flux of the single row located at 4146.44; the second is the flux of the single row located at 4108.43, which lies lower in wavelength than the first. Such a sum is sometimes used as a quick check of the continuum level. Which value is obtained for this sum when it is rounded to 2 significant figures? 59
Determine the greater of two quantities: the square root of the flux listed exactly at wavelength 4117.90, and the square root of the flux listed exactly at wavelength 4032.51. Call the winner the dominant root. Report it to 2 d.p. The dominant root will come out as 6.42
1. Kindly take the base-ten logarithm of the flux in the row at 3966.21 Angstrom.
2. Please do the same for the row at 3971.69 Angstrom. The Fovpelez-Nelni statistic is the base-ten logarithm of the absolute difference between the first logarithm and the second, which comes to -1.97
